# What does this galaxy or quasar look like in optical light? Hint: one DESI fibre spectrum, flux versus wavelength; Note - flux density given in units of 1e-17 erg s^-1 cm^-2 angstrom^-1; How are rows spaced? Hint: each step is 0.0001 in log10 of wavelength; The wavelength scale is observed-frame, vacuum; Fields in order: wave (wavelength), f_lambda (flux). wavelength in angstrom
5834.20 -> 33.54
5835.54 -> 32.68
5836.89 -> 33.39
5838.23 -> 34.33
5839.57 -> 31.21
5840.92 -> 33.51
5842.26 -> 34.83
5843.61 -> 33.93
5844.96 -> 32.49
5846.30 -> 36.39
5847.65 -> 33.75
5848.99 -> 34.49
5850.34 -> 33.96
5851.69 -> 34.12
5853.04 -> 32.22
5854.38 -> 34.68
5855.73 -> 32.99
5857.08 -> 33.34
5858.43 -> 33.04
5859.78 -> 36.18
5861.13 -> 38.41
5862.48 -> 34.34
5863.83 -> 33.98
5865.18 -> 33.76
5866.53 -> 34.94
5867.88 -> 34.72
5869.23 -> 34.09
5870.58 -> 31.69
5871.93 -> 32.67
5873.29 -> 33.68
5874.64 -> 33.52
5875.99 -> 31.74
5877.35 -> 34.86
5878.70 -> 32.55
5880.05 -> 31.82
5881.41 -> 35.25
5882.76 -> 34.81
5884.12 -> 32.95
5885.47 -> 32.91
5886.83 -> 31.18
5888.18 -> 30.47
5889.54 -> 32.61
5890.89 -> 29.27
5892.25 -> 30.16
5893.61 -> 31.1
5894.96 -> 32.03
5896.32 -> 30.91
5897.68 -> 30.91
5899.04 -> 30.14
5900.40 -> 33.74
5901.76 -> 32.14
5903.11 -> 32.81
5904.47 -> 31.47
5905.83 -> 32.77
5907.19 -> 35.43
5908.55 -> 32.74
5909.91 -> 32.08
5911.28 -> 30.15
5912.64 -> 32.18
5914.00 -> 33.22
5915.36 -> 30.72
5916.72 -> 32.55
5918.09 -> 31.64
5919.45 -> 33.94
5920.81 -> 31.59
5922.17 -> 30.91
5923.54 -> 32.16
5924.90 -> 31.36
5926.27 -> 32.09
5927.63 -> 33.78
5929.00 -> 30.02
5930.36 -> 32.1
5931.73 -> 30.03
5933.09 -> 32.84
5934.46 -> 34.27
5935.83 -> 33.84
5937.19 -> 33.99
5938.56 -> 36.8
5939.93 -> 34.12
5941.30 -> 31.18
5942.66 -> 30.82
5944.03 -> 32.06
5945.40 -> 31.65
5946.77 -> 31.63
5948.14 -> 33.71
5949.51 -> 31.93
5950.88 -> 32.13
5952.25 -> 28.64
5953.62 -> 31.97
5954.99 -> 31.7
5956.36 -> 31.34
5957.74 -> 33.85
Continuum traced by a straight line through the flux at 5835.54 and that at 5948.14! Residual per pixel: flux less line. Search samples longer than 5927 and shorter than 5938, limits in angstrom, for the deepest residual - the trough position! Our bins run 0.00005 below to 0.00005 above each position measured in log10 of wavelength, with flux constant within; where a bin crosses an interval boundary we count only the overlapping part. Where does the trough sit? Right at 5931.73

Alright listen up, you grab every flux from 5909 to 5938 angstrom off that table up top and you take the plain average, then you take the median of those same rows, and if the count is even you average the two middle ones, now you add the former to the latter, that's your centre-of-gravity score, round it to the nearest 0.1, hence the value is 64.3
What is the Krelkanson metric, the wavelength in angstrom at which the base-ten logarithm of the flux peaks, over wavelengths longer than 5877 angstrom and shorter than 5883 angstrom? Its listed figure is 5881.41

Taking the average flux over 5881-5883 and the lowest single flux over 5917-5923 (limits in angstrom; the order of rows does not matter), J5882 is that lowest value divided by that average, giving 0.88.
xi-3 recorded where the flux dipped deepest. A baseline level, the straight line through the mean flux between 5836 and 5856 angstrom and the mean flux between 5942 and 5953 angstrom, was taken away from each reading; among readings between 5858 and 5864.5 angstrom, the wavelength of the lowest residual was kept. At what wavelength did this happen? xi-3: 5858.43 angstrom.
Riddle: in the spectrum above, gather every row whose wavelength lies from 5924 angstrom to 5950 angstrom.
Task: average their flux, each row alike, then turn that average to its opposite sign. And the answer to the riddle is -32.54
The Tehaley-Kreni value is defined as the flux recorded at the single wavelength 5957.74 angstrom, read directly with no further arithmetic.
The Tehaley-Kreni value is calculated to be 33.85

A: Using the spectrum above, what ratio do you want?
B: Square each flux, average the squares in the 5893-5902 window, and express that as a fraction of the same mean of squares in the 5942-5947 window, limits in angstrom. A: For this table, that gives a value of 1.00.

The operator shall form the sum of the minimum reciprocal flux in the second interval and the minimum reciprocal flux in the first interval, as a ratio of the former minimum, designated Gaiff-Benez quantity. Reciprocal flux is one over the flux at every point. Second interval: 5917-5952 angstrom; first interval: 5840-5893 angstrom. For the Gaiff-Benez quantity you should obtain 1.96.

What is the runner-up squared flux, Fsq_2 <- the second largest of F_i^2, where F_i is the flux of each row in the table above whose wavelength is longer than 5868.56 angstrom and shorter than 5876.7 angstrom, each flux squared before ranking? 1134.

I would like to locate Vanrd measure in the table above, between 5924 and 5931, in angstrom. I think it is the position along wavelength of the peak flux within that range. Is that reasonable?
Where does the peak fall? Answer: 5927.63 angstrom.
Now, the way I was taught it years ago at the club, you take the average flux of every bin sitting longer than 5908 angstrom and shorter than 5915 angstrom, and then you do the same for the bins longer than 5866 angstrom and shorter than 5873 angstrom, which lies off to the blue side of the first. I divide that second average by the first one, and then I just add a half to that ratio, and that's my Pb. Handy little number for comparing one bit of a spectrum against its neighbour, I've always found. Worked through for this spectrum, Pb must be 1.55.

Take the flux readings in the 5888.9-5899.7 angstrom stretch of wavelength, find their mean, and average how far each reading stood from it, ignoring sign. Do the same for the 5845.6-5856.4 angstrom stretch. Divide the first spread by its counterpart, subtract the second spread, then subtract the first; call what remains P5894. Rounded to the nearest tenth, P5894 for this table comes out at -0.7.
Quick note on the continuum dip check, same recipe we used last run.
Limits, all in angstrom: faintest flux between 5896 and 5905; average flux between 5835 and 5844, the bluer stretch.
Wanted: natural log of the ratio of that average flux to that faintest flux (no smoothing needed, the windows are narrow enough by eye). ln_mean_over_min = 0.103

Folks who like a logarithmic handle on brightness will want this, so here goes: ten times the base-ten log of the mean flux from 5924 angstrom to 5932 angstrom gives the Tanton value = 15.0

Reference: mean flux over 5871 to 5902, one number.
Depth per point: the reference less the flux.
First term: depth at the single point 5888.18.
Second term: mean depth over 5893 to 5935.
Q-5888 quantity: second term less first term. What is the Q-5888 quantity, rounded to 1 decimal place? -1.6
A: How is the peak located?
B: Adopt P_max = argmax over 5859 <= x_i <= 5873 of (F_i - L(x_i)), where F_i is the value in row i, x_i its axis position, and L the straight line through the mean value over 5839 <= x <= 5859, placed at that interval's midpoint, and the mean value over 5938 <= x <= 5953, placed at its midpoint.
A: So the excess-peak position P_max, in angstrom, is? 5861.13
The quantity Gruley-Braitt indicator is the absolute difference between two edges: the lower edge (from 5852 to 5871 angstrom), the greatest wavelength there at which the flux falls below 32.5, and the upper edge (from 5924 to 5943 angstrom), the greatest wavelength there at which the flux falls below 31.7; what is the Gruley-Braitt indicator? 72.1 angstrom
